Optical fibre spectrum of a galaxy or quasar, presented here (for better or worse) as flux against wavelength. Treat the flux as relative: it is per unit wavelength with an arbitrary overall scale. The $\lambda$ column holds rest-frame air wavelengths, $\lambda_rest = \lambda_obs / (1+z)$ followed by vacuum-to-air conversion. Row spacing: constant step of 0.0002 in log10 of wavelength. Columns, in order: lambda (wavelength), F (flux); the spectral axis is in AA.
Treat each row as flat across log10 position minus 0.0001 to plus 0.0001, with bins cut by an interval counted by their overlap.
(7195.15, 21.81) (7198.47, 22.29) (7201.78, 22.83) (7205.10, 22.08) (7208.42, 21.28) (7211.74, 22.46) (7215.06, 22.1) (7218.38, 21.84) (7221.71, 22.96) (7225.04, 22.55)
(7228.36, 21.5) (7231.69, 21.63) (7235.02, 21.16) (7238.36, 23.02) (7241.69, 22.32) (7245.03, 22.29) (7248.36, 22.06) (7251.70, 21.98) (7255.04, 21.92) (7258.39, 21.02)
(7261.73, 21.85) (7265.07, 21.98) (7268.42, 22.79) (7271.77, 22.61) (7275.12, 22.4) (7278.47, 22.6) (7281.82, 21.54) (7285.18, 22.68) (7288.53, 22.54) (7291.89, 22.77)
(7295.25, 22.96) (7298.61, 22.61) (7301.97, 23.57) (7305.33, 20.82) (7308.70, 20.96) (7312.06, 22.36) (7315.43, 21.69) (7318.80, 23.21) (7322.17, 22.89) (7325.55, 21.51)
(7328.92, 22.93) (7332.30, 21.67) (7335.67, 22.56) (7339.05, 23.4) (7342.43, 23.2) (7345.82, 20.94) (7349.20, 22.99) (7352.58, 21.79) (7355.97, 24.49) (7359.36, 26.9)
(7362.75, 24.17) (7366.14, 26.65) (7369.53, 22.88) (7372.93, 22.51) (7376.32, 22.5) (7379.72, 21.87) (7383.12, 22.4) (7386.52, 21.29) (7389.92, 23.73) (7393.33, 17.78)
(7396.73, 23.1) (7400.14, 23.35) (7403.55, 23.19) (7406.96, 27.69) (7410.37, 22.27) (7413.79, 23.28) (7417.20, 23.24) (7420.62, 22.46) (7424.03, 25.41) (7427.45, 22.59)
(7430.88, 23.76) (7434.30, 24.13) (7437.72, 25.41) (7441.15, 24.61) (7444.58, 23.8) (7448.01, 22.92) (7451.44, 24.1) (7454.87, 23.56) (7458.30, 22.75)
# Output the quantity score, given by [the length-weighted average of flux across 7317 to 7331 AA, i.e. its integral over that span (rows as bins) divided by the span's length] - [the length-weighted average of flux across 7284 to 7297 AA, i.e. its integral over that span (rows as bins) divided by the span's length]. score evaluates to -0.15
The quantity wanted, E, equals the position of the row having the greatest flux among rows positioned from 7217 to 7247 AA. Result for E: 7238.36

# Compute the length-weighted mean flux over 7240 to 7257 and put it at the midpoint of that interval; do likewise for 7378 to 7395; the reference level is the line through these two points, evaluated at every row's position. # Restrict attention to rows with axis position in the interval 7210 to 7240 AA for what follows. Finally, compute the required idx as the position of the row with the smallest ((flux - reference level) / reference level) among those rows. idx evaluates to 7235.02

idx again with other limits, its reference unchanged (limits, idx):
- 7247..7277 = 7258.39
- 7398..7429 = 7410.37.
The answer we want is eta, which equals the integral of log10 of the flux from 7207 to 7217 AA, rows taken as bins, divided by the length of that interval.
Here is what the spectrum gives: 1.34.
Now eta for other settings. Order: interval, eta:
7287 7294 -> 1.35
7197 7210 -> 1.34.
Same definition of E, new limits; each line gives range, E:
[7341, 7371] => 7359.36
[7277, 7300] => 7295.25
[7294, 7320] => 7301.97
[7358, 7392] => 7359.36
